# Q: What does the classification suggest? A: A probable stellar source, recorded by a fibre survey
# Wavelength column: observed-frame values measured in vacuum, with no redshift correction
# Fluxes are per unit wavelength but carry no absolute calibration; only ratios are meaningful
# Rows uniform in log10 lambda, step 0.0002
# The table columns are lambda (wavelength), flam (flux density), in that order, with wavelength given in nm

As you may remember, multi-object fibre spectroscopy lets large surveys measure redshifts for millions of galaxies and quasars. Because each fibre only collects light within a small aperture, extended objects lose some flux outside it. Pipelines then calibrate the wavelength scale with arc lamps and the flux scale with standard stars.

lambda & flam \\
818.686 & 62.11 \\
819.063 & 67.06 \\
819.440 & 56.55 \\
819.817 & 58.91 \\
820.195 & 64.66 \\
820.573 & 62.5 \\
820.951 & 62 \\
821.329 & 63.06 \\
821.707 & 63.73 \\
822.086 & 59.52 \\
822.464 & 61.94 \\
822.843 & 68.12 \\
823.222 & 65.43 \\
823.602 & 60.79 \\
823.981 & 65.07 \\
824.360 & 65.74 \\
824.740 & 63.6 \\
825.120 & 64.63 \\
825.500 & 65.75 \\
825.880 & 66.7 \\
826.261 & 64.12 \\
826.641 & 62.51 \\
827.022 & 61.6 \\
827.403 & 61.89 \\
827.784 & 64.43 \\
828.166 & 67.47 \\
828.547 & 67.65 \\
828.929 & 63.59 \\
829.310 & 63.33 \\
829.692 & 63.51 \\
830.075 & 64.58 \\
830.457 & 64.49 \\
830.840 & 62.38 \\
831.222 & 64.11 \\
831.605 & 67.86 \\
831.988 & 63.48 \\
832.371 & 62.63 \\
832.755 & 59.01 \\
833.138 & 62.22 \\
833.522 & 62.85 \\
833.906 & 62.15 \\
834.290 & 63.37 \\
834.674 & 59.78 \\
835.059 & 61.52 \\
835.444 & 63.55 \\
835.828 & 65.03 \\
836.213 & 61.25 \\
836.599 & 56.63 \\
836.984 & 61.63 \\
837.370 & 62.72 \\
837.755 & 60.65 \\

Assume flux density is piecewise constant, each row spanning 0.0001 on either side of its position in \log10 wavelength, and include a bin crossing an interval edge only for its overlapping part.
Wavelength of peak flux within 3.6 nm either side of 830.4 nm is 831.605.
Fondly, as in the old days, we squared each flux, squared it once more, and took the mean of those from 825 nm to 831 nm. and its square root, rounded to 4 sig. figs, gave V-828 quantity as 4143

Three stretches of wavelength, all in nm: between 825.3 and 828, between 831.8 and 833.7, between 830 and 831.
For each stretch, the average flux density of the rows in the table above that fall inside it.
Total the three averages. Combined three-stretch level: 190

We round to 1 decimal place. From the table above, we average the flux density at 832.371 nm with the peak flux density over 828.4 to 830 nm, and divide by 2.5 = 26.1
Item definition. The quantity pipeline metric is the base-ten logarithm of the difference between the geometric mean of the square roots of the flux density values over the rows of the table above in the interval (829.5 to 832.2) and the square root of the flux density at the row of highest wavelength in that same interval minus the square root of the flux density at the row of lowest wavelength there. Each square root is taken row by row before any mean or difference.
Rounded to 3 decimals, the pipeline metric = 0.904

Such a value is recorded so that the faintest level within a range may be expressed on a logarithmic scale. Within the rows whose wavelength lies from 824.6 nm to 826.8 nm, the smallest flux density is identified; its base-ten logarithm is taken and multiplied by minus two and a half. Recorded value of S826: -4.49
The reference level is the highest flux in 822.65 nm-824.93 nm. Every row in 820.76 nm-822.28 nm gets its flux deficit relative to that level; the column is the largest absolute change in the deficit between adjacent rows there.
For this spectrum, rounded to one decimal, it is 4.2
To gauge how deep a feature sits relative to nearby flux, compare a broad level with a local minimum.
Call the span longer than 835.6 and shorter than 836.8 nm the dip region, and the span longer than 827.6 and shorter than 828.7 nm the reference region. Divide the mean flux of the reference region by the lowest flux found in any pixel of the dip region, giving 1.17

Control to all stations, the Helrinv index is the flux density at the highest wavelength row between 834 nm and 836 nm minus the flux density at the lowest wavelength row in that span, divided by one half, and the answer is 3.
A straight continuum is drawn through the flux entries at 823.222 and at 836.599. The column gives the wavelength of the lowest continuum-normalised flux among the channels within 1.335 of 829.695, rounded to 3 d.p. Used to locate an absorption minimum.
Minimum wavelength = 829.310 nm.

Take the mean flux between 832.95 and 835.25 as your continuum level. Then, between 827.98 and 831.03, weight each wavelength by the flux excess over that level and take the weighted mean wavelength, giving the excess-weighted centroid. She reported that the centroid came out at 829.07 nm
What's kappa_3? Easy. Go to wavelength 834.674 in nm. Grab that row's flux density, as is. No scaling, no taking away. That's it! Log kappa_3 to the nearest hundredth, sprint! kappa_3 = 59.78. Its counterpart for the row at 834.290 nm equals 63.37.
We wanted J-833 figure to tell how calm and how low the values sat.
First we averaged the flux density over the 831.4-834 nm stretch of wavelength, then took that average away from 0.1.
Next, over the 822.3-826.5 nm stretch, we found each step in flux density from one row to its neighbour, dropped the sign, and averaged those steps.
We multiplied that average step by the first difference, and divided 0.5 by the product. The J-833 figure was -0.0030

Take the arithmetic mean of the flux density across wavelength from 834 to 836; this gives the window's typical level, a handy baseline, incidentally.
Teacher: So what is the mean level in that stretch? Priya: 62.6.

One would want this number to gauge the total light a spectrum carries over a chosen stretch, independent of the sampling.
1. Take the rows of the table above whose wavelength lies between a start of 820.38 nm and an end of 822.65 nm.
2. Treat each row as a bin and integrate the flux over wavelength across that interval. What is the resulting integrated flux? 141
